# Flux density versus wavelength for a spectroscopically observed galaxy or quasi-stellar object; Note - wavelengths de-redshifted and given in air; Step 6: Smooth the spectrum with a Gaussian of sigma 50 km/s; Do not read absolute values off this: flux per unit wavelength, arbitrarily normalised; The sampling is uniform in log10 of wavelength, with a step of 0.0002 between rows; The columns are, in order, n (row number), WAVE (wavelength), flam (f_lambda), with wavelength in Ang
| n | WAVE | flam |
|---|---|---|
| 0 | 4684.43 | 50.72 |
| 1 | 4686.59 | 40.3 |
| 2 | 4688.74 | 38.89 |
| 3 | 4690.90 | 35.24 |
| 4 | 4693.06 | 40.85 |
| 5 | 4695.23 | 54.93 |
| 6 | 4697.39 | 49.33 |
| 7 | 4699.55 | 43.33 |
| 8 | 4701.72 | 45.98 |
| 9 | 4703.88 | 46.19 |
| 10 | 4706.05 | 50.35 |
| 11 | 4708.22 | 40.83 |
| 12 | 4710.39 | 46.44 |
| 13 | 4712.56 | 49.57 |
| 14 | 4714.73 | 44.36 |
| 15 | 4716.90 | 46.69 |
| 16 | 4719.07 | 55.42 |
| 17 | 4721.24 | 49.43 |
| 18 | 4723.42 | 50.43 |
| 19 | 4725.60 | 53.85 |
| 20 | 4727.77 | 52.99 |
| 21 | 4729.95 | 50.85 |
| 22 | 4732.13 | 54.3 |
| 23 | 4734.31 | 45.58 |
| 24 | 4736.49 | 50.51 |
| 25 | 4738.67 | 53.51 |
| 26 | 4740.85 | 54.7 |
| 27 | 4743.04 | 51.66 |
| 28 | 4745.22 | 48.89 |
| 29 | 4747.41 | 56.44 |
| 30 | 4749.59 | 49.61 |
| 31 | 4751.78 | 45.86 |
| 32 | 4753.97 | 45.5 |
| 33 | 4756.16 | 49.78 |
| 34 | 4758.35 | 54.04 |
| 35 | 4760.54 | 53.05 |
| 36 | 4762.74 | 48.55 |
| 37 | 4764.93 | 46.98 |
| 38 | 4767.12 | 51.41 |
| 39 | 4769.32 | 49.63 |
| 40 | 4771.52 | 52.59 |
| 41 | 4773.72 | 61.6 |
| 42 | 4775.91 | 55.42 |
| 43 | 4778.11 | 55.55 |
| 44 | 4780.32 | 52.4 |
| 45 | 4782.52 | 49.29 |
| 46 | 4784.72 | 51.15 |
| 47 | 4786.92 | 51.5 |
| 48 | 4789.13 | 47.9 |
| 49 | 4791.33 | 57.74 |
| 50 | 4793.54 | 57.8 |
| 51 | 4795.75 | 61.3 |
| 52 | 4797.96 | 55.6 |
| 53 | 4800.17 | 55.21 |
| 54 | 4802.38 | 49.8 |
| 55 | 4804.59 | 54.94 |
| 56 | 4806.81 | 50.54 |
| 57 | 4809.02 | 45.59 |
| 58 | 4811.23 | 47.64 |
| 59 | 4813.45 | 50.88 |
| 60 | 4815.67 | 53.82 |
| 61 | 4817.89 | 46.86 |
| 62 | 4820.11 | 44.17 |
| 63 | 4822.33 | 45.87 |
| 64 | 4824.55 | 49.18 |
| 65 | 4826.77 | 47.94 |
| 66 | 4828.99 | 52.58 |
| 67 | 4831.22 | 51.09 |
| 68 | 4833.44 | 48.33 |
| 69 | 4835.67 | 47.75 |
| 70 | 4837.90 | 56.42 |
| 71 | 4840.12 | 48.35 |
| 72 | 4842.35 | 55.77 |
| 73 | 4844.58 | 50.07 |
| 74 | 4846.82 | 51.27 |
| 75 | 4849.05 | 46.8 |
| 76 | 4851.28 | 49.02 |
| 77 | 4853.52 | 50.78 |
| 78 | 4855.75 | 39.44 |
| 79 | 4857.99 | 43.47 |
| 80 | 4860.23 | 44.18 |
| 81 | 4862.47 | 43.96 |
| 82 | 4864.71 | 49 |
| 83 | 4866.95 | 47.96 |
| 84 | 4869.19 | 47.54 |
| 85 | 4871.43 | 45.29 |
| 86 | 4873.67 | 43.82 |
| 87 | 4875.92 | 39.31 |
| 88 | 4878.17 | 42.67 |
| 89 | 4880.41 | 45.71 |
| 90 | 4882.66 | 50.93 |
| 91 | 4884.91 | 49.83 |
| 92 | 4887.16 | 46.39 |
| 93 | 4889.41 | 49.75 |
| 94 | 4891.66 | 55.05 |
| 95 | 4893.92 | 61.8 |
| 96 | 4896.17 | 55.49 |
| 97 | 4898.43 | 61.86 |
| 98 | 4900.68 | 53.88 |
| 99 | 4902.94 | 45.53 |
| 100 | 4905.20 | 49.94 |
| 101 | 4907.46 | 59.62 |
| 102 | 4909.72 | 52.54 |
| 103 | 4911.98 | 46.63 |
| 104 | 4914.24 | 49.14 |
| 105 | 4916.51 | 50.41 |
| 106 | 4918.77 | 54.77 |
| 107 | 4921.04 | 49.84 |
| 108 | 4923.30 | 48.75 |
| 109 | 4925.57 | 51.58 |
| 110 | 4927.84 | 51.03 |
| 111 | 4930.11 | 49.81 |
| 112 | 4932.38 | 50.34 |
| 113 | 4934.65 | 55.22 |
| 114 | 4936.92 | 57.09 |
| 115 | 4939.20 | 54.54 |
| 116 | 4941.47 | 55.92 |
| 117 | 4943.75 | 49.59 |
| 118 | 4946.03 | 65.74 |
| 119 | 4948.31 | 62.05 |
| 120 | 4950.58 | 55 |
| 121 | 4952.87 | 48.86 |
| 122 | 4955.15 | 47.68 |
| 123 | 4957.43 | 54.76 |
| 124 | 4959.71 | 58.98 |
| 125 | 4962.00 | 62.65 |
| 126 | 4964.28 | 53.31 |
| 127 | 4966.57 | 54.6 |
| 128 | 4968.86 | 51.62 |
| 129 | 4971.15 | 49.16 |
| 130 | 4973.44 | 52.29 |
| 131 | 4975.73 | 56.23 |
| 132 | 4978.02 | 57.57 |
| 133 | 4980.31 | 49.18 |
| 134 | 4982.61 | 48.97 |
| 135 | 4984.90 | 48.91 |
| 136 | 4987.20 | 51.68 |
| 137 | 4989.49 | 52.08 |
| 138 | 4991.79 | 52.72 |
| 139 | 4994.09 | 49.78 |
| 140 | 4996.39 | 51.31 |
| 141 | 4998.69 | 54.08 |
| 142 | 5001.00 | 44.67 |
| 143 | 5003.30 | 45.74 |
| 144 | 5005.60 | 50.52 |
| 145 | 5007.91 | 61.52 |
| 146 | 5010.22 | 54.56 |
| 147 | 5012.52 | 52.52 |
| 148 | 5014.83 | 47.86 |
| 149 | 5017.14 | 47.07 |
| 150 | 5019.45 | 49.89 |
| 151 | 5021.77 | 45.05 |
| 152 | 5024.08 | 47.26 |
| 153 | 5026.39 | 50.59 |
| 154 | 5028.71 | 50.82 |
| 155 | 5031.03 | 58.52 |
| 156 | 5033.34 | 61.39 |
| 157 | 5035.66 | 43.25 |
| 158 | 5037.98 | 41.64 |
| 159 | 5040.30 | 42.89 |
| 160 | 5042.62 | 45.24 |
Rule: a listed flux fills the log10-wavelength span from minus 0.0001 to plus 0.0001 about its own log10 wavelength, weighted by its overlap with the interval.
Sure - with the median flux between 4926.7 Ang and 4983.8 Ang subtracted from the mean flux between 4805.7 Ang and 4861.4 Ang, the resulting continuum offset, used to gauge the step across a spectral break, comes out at -6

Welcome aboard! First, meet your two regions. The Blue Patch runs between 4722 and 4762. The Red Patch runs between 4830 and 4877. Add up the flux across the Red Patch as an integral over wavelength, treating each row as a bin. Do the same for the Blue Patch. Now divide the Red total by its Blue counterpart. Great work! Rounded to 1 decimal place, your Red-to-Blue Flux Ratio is 1.1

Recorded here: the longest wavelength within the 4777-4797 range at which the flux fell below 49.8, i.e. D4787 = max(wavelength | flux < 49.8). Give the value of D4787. 4789.13 Ang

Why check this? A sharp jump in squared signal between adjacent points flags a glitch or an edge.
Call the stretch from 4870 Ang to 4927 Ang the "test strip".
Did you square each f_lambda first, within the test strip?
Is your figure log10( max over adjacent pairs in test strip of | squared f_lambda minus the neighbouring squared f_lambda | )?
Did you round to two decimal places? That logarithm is 3.03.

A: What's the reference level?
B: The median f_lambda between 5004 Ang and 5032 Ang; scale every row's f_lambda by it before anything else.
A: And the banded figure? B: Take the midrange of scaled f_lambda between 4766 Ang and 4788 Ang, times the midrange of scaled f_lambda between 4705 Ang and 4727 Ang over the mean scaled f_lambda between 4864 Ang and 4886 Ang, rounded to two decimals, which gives 1.14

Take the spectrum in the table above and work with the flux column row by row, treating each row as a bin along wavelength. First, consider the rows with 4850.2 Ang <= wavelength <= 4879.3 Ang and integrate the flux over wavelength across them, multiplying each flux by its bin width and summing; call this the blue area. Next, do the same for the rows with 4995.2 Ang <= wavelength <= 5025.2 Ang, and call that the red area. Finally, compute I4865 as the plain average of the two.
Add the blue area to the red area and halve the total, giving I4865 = 1409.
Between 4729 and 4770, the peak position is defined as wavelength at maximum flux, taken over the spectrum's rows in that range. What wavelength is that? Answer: 4747.41 Ang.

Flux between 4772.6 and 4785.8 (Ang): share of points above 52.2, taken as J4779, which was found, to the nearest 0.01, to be 0.67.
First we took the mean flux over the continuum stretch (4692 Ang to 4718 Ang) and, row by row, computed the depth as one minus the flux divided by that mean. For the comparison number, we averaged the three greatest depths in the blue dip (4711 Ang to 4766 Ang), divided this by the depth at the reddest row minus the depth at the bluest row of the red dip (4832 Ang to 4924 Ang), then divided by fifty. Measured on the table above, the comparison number -0.068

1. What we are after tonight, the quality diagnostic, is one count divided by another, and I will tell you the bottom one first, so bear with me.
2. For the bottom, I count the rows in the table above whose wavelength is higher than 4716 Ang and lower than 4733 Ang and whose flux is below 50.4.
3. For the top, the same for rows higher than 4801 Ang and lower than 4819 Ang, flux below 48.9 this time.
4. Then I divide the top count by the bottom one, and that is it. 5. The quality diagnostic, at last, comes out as 1.5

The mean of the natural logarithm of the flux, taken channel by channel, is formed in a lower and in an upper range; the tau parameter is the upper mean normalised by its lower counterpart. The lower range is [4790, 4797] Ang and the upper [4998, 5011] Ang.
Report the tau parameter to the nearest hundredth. 0.97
